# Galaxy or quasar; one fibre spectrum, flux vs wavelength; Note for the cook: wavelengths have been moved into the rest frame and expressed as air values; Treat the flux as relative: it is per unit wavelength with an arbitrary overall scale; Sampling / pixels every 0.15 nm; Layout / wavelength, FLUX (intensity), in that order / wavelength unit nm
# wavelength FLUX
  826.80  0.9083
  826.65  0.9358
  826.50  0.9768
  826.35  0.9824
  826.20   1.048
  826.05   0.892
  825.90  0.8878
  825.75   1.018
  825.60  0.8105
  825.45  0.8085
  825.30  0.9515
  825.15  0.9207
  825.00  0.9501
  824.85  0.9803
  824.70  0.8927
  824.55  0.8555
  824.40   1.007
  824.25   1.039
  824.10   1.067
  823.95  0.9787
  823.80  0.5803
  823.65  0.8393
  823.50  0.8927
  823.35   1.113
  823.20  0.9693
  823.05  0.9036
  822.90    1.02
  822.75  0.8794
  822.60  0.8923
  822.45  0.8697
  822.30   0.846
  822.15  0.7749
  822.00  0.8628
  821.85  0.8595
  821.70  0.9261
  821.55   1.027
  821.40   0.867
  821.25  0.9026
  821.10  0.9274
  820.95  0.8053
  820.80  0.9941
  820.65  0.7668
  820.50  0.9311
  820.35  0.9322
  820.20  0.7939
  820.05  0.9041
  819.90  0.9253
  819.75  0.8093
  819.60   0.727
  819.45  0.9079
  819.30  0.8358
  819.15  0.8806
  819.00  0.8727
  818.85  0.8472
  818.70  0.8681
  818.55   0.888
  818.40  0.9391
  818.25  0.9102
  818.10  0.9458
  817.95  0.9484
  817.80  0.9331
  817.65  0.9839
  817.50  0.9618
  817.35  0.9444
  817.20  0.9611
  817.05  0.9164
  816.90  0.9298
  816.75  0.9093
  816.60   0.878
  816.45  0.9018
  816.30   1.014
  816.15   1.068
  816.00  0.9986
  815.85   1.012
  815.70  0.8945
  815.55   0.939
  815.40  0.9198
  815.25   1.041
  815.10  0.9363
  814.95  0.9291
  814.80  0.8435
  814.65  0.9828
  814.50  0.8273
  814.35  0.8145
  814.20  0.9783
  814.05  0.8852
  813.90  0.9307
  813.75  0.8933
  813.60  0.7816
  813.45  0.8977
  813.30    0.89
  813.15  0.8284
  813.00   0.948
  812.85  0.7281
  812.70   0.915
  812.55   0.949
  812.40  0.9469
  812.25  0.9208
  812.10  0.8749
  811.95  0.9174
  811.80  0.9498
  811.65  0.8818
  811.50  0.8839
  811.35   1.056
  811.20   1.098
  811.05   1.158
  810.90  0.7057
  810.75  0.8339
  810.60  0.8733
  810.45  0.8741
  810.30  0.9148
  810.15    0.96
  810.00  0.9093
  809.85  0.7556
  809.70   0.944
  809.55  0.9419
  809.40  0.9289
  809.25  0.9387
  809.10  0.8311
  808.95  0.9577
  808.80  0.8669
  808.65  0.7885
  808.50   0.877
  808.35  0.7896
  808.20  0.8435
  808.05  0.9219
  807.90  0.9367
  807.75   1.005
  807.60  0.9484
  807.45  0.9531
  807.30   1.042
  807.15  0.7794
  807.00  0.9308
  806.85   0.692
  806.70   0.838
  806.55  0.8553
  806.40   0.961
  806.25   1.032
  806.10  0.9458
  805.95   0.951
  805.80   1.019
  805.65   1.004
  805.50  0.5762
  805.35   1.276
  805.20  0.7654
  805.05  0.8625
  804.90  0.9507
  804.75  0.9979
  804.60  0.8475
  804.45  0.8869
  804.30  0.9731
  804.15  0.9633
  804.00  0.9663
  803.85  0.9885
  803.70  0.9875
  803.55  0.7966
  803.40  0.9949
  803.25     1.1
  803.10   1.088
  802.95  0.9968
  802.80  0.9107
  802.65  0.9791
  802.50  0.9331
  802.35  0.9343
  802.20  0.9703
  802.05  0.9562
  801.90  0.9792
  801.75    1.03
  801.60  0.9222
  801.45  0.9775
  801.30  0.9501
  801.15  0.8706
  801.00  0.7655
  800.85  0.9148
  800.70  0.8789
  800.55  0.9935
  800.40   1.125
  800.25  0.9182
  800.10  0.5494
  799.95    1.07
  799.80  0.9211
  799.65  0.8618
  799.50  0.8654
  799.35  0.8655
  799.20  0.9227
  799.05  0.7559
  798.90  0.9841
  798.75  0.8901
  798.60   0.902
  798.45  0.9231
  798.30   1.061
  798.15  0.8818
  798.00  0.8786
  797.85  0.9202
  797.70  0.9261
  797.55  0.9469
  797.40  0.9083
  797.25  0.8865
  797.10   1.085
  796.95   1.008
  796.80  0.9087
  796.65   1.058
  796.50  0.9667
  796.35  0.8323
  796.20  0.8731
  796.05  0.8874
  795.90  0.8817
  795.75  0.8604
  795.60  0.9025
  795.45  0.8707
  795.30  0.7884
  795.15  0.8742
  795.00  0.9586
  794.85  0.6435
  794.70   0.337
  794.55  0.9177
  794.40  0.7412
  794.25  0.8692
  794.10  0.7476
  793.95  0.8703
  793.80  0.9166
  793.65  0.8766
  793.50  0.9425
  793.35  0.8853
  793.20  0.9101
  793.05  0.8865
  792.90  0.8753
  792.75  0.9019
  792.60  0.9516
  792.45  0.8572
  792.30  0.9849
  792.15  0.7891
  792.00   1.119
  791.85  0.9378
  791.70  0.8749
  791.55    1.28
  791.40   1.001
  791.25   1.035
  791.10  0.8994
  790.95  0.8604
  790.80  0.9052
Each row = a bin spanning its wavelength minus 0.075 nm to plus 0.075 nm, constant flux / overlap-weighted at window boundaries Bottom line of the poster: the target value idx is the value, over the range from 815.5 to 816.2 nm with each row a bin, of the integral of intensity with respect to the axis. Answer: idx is 0.69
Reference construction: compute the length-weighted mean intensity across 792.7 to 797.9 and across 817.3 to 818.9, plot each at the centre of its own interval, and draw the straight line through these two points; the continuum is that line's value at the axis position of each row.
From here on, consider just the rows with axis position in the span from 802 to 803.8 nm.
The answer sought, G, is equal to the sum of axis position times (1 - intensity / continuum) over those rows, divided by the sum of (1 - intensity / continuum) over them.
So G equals 802.90 nm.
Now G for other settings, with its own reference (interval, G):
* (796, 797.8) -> 797.01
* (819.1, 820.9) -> 819.81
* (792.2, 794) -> 792.92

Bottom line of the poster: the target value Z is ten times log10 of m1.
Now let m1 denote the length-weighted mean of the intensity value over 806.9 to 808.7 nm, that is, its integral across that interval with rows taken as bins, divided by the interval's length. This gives -0.46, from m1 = 0.90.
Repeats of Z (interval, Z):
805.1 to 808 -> -0.36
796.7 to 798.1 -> -0.26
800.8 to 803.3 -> -0.19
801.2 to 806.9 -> -0.25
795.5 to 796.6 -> -0.51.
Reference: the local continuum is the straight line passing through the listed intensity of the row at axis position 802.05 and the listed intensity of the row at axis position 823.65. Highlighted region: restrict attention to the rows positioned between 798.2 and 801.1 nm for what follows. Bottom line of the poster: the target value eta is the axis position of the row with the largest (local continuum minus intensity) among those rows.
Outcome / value 800.10 nm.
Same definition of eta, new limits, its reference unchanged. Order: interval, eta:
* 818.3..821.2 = 819.60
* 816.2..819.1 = 818.85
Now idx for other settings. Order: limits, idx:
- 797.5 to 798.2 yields 0.64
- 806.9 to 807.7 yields 0.74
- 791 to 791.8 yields 0.81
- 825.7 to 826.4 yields 0.67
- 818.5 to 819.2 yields 0.61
